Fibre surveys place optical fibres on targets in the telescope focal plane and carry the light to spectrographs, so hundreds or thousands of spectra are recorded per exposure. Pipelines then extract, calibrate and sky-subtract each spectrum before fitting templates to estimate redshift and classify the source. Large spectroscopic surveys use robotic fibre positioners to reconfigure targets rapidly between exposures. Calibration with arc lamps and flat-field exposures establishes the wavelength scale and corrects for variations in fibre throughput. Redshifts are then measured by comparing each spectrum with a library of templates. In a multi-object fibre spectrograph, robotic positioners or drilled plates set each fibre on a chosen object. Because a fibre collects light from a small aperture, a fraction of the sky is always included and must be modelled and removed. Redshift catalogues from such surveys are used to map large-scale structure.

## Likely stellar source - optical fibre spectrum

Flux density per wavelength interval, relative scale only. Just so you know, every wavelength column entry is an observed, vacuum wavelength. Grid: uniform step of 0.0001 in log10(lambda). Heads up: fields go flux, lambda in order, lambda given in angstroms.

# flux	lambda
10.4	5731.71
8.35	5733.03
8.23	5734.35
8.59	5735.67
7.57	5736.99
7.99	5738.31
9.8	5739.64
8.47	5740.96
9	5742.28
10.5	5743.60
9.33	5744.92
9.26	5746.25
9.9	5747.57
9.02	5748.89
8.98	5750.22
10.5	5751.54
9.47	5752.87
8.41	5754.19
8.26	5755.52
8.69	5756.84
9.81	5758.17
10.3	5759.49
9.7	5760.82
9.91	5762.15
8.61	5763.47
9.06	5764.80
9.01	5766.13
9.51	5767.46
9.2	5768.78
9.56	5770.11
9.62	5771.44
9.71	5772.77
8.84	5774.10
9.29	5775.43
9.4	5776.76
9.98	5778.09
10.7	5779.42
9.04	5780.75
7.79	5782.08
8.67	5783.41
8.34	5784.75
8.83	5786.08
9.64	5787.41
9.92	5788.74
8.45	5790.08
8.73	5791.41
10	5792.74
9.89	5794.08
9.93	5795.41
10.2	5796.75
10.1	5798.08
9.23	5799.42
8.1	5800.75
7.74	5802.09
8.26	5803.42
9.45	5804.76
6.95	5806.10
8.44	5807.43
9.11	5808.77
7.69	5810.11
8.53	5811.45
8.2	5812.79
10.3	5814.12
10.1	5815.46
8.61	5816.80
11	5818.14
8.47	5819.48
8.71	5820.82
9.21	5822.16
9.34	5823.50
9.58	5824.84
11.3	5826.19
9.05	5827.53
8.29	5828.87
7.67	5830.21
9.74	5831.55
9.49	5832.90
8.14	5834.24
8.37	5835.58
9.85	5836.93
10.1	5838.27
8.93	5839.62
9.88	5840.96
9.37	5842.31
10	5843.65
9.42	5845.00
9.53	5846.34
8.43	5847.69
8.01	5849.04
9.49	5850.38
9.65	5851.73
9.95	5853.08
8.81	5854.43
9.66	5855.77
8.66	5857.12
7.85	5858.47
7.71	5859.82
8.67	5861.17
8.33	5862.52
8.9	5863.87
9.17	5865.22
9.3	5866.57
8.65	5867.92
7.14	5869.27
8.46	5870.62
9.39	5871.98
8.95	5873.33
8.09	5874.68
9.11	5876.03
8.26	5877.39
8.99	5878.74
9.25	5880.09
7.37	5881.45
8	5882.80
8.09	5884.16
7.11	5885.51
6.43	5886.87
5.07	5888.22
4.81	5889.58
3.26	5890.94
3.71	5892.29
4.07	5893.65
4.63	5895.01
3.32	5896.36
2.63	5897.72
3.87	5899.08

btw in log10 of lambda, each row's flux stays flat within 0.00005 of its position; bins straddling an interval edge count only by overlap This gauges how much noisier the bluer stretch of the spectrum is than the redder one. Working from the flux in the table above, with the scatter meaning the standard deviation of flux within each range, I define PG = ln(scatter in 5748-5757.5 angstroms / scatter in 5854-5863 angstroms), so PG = 0.1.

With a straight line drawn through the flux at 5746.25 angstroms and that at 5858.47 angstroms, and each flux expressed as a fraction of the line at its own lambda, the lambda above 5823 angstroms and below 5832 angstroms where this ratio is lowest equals 5830.21 angstroms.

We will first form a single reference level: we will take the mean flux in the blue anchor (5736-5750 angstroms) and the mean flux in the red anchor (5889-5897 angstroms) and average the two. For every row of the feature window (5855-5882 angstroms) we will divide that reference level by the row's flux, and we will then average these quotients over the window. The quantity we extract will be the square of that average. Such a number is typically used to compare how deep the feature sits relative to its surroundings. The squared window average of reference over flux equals 0.58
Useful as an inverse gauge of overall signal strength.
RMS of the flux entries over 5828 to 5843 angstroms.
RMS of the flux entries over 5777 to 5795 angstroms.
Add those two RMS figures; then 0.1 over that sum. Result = 0.0054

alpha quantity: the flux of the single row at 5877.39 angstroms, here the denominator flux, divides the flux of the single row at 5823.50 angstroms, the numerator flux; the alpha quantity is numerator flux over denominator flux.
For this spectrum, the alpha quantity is 1.13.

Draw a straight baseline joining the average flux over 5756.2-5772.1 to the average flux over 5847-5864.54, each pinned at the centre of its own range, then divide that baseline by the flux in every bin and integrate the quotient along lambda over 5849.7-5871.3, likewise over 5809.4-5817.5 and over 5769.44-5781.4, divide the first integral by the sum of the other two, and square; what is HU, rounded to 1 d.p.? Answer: 1.2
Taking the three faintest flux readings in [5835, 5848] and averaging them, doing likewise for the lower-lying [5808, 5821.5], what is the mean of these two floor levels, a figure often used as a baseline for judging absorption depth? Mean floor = 8.35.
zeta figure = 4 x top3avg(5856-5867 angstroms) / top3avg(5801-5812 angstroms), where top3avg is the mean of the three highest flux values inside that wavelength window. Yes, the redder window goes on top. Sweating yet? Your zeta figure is 4.04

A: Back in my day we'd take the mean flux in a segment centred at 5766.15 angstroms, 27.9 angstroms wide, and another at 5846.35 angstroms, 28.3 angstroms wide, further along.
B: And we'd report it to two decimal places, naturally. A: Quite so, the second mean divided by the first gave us 0.97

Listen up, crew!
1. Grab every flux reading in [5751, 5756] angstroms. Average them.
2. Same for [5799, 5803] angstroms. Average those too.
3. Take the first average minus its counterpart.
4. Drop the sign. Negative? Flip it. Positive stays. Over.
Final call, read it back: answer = 0.8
